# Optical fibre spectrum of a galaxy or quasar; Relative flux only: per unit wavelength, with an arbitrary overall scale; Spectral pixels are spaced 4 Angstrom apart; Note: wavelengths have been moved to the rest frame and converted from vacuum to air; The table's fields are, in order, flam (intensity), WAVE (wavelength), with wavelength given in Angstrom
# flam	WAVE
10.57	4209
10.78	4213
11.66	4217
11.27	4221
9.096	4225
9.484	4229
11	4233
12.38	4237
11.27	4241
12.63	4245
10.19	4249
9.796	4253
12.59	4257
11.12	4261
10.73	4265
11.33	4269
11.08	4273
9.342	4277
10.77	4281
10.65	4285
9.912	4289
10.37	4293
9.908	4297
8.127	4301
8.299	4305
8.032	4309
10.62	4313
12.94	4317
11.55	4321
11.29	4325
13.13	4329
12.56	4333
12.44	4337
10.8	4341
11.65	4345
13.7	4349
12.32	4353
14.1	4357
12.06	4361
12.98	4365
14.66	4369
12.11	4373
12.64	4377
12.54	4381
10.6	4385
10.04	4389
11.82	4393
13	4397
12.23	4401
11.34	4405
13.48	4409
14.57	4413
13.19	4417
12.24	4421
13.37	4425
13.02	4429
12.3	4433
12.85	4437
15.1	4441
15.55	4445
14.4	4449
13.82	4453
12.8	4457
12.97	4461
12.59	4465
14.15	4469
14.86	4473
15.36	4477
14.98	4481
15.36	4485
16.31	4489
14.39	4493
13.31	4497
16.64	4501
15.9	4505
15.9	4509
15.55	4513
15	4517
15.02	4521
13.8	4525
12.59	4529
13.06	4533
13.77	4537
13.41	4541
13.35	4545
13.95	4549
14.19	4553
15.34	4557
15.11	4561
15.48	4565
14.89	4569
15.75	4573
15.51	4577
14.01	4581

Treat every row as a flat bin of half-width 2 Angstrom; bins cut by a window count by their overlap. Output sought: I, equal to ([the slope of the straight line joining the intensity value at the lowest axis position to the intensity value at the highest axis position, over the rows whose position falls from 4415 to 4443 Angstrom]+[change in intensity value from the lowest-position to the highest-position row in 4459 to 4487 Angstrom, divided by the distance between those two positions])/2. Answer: 0.09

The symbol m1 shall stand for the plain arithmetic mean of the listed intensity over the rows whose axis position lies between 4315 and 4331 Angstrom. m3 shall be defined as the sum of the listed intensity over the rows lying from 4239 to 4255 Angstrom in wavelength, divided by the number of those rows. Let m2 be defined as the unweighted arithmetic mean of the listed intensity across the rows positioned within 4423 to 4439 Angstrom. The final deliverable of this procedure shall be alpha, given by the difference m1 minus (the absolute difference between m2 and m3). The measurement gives 10.3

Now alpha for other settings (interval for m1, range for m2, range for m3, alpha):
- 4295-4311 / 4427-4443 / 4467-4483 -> 7.1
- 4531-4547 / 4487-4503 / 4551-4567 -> 13.3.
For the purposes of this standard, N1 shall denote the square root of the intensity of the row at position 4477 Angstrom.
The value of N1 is 3.9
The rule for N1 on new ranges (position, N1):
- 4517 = 3.9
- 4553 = 3.8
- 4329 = 3.6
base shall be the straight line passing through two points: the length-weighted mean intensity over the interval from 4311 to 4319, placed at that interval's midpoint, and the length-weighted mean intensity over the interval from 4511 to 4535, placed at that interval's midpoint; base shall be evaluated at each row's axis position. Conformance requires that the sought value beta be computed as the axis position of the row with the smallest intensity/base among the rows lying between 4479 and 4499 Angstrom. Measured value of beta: 4497 Angstrom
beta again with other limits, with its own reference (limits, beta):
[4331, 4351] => 4341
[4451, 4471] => 4465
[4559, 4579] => 4569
